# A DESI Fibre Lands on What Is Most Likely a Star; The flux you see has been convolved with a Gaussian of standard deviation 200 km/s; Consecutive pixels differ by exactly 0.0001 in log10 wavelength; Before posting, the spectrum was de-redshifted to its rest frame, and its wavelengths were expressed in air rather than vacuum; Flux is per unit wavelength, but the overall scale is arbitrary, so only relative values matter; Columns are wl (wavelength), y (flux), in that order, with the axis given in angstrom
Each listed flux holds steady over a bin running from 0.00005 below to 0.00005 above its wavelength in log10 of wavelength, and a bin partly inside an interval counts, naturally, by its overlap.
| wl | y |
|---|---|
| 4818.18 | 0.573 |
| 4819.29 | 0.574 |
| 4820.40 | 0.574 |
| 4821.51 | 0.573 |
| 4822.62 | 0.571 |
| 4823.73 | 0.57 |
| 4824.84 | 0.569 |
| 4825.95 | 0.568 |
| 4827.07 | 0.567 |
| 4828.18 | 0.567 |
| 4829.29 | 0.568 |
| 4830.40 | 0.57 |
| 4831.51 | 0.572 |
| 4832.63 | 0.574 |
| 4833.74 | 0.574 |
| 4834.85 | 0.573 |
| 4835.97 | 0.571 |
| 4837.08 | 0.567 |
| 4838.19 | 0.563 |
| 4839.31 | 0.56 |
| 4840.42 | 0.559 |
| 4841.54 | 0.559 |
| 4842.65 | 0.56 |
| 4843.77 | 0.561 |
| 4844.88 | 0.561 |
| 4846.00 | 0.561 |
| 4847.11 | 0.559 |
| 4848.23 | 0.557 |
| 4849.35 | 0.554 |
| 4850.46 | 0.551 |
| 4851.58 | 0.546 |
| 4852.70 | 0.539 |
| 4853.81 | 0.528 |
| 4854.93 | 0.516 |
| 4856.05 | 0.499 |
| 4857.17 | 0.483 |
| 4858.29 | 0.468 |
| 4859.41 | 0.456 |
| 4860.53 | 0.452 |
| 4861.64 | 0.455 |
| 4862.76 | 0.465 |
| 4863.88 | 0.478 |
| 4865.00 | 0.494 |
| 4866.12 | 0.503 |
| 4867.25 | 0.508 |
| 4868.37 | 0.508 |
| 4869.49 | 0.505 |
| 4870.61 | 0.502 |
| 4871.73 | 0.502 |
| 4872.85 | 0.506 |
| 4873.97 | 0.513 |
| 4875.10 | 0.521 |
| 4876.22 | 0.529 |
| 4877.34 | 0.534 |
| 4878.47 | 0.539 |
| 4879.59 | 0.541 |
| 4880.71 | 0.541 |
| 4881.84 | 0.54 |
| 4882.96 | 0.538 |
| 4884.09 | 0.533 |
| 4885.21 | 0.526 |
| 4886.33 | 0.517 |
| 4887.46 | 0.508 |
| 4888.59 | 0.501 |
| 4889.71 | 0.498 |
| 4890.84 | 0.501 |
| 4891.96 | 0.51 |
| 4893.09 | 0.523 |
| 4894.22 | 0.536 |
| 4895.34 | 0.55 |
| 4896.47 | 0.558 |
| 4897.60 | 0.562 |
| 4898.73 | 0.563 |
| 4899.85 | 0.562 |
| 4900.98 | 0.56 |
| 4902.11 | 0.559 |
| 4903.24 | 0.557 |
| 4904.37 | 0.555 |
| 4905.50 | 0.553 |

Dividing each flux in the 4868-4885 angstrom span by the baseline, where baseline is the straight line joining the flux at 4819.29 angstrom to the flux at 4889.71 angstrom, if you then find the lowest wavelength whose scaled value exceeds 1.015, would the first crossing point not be 4876.22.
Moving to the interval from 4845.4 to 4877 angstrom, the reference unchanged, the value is 4846.00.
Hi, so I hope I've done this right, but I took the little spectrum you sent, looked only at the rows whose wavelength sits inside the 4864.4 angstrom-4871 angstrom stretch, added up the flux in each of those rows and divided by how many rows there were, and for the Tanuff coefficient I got 0.503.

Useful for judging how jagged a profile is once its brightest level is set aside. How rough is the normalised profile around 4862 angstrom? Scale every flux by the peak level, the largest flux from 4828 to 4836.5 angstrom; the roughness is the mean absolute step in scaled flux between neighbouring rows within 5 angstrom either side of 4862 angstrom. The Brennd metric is 0.0179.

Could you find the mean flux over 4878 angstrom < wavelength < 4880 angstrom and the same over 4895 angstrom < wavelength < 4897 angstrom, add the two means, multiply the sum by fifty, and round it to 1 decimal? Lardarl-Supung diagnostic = 54.7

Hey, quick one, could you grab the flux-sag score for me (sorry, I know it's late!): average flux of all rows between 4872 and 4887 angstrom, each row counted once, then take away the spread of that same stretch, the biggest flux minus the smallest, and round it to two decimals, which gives 0.49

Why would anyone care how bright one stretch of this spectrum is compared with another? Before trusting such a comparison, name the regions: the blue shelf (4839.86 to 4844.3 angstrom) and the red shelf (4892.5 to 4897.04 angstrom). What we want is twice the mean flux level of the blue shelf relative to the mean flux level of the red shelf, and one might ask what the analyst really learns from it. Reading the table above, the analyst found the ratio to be 2.07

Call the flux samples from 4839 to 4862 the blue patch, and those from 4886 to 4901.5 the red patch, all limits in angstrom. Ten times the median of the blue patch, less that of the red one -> 4.98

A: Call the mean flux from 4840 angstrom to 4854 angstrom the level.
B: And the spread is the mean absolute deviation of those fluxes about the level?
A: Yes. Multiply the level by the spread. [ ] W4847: 0.0042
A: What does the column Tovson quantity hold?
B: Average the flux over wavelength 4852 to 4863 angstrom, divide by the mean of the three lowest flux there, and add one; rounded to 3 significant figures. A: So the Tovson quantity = 2.07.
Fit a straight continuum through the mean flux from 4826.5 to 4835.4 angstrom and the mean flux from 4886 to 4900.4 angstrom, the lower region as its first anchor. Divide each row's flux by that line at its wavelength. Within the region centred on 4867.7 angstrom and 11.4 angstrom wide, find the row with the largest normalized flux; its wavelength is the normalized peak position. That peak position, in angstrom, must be 4872.85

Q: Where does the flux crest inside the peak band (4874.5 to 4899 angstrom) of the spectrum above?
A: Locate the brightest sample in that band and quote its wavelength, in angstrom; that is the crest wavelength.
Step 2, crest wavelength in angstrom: 4898.73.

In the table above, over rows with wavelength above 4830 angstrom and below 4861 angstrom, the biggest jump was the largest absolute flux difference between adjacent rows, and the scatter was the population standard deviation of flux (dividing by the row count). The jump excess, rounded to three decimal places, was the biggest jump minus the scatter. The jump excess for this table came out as -0.019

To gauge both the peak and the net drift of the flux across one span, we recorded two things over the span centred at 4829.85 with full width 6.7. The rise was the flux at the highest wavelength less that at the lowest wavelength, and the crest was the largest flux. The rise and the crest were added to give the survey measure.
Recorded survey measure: 0.58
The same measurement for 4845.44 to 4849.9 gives 0.55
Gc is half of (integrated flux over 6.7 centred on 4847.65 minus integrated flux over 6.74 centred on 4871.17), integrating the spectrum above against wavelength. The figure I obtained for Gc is 0.16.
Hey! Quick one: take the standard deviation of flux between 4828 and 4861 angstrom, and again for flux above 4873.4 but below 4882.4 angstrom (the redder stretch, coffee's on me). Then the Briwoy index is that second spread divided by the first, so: 0.3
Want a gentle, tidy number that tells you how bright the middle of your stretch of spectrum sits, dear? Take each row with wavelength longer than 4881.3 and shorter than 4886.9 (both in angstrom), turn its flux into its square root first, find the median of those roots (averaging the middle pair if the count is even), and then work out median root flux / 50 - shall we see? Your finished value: 0.0146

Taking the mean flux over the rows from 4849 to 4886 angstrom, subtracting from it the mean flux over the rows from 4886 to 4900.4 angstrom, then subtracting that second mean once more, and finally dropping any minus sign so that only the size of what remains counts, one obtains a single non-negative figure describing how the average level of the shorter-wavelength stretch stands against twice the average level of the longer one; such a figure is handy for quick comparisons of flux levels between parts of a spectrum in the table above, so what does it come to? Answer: 0.549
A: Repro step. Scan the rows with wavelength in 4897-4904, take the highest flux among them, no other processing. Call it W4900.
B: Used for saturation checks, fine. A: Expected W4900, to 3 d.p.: 0.563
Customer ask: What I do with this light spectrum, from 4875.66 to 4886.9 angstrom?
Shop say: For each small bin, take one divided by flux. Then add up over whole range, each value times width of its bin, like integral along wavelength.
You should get 21.1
